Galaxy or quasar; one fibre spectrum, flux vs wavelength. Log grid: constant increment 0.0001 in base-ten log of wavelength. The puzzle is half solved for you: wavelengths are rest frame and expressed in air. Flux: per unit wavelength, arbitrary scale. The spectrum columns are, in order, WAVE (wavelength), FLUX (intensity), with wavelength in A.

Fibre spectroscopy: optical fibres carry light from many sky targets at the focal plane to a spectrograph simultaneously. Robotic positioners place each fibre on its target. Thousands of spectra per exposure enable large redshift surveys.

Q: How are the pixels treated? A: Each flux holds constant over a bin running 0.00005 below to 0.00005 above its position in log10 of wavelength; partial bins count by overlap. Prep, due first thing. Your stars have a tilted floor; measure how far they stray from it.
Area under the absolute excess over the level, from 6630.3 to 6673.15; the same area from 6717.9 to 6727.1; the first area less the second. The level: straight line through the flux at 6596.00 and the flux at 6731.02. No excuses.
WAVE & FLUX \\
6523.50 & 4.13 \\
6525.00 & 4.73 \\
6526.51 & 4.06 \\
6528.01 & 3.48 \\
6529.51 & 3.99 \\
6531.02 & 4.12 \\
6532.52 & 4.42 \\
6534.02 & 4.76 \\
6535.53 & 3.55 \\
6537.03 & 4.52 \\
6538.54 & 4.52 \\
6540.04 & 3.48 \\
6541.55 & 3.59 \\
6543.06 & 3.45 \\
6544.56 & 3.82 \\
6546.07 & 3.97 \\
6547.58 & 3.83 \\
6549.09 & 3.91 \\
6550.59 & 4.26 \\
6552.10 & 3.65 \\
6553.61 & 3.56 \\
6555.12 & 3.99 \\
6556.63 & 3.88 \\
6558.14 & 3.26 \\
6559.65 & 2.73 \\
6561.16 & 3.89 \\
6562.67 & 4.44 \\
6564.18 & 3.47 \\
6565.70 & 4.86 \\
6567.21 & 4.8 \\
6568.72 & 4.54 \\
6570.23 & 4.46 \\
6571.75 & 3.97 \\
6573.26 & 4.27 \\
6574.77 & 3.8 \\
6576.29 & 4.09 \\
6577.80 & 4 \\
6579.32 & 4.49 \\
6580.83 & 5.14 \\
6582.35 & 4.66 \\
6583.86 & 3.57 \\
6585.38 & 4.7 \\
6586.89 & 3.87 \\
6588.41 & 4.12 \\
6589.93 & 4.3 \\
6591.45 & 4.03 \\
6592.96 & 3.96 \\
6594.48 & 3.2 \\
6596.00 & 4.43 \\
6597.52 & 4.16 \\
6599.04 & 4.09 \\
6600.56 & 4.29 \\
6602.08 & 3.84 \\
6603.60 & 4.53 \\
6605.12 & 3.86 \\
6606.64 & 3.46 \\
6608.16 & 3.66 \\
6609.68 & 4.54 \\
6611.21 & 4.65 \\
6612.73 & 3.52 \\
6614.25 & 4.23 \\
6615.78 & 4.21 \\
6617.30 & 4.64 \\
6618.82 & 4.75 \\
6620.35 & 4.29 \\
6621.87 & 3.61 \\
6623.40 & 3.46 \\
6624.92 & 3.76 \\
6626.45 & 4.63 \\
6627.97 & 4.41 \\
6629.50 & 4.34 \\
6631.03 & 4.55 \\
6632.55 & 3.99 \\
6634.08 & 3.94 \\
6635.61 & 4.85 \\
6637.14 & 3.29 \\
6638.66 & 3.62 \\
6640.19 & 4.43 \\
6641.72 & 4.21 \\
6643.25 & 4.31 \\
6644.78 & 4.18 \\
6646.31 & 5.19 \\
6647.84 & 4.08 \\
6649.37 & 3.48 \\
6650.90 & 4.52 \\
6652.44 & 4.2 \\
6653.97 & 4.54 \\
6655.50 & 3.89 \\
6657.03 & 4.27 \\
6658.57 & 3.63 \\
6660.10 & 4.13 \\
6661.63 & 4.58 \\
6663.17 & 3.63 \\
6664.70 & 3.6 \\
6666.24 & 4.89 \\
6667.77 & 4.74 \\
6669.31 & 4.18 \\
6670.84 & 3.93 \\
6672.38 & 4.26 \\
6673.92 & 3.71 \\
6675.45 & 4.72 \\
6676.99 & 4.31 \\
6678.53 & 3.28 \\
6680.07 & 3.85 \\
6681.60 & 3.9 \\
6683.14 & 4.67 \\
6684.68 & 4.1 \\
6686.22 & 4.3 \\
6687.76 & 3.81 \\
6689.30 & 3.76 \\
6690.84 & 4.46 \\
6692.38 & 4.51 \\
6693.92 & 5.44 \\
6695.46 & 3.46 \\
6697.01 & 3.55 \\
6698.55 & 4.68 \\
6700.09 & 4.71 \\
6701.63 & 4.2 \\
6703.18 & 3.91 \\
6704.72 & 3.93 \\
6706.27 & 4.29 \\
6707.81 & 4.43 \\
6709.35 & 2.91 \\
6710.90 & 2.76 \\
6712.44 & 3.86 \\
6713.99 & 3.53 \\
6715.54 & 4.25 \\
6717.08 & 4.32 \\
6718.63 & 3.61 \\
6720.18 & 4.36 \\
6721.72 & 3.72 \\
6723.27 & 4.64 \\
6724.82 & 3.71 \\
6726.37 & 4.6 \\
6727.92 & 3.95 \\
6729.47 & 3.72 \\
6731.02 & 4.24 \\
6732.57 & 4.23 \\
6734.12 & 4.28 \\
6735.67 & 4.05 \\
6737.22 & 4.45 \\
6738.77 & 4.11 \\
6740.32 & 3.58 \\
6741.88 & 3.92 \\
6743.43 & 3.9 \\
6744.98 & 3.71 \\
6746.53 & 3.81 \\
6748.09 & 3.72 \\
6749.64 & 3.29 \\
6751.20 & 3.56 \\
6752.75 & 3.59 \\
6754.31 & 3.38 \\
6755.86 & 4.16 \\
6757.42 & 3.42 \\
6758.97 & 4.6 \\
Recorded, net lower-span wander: 13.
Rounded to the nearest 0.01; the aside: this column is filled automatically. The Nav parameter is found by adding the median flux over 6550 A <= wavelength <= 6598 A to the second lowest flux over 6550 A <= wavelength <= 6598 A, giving 7.26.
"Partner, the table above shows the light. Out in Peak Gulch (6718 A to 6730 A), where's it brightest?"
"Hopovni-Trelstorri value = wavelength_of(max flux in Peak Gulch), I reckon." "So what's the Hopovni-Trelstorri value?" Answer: 6723.27 A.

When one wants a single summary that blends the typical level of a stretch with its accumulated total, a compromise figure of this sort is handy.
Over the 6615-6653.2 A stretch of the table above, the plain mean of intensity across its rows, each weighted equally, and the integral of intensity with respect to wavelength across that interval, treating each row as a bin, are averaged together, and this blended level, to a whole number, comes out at 82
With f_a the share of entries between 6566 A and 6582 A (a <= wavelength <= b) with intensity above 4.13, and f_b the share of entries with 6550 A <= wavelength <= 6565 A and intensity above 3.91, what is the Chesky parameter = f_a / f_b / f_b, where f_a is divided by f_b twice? 6.7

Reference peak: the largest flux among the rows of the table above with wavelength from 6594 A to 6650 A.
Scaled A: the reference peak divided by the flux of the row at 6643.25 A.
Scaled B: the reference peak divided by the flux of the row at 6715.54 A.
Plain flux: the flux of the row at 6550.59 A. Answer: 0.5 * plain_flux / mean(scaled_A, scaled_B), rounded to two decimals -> 1.76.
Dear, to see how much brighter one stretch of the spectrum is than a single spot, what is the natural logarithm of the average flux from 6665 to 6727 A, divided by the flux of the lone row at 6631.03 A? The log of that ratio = -0.10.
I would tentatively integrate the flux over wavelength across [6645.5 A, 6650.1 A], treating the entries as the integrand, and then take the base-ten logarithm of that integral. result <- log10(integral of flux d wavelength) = 1.29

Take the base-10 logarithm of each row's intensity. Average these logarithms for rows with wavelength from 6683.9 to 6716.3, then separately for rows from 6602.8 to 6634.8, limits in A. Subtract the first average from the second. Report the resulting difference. 0.014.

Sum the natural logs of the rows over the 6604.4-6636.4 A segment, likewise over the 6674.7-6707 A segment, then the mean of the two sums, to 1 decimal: 29.9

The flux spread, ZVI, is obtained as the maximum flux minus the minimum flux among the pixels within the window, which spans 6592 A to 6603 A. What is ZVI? 1.2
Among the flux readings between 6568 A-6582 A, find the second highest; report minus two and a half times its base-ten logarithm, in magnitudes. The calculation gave -1.64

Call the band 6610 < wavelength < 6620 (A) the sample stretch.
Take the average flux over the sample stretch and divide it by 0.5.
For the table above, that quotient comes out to 8.7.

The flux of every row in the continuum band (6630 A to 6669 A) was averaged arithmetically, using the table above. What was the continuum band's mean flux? 4.19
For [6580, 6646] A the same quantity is 4.15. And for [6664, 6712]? 4.10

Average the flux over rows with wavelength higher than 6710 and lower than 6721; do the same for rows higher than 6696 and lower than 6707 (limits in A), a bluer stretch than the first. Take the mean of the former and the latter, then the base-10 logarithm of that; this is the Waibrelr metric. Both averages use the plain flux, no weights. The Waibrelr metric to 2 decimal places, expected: 0.60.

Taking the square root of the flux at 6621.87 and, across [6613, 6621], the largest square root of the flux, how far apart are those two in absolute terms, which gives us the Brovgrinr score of 0.28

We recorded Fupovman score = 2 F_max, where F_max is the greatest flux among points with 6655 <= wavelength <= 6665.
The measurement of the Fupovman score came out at 9.2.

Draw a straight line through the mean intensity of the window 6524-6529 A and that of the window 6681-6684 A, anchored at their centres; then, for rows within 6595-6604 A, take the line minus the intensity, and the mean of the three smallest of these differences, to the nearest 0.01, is -0.23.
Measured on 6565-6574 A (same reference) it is -0.59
